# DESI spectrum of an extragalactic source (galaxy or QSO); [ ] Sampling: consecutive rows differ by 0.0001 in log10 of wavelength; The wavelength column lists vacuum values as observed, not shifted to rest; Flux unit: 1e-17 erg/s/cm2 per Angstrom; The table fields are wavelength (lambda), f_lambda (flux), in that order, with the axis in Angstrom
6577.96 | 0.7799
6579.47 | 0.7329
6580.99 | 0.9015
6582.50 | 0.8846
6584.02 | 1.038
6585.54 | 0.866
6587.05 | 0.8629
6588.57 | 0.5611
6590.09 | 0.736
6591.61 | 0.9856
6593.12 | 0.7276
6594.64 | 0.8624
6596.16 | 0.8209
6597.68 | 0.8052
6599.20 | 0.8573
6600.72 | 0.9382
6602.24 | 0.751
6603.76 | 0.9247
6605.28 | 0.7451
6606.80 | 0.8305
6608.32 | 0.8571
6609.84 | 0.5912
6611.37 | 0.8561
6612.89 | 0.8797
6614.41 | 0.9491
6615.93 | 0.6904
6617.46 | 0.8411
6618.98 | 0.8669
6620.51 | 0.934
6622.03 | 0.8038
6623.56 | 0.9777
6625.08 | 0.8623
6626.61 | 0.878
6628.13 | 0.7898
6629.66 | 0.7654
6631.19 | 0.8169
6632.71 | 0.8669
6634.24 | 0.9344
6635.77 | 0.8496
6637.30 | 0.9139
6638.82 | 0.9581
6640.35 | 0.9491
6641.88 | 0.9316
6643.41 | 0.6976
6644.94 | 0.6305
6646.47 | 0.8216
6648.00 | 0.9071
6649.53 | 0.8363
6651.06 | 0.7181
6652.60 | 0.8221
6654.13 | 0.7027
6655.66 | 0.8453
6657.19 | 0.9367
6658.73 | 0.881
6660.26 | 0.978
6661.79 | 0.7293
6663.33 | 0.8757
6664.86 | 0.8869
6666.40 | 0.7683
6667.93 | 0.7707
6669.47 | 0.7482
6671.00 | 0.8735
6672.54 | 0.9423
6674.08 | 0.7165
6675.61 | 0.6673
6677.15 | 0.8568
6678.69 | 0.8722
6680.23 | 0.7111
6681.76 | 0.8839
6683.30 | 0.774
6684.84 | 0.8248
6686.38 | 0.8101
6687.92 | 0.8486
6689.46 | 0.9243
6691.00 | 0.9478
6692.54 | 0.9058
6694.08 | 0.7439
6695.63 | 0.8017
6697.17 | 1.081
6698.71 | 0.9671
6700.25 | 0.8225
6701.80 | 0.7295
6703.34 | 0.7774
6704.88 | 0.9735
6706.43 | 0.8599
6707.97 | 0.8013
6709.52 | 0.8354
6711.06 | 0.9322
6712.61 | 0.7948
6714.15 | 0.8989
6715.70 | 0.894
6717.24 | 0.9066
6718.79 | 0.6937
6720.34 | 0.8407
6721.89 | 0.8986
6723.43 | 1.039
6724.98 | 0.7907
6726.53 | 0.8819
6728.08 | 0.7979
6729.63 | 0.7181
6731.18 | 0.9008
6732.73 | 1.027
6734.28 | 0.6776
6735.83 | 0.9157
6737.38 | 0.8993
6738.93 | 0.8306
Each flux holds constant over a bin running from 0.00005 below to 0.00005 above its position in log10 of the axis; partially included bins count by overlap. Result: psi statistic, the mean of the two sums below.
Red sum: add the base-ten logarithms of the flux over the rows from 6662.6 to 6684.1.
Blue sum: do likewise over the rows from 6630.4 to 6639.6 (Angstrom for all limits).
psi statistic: -0.81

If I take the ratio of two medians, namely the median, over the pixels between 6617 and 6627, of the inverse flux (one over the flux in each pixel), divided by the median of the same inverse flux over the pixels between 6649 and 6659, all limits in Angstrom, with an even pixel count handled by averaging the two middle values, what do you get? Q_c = 0.96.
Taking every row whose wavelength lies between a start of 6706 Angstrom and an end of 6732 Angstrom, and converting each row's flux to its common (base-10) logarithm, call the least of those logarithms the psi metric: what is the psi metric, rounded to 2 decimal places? -0.16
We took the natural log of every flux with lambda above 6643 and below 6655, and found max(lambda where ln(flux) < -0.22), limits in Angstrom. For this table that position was 6654.13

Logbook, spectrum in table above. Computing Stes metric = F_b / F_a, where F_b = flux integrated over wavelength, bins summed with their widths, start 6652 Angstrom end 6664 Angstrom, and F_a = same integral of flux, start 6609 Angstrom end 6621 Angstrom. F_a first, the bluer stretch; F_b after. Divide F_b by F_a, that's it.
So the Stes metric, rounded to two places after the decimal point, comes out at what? 1.03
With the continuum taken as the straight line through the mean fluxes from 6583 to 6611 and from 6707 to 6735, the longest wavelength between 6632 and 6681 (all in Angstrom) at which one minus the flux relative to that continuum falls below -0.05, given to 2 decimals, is 6672.54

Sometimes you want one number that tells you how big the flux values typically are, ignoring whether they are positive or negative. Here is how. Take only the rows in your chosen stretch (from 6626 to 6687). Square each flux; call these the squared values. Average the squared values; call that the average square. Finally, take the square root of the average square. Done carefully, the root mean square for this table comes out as 0.833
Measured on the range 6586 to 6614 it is 0.818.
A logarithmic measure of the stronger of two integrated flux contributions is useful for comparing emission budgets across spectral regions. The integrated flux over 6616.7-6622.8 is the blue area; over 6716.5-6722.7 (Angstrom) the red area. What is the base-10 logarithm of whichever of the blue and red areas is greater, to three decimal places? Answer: 0.720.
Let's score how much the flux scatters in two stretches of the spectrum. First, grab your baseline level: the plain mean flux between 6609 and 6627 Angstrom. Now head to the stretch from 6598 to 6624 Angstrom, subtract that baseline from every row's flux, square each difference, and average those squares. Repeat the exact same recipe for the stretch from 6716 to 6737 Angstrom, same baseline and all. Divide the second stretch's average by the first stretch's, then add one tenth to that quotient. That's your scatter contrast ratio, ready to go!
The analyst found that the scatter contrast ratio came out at 1.38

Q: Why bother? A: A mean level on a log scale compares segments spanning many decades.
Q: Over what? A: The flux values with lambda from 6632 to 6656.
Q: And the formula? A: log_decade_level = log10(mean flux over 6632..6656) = -0.078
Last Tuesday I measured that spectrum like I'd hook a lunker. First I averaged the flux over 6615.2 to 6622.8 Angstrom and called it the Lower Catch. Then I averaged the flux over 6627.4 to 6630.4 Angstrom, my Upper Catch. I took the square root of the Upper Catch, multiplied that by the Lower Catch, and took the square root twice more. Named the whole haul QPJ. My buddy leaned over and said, 0.92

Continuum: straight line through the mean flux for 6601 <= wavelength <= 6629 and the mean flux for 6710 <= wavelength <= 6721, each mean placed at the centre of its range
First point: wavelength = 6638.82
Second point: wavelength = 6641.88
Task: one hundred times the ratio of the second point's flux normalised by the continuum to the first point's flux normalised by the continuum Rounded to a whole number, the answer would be 97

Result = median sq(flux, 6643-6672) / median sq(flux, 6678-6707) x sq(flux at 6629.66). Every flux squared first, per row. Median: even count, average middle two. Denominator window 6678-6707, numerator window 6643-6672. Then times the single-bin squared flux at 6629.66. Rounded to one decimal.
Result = 0.5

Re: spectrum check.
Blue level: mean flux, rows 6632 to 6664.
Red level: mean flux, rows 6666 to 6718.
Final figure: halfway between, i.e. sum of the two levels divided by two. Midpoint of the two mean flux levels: 0.845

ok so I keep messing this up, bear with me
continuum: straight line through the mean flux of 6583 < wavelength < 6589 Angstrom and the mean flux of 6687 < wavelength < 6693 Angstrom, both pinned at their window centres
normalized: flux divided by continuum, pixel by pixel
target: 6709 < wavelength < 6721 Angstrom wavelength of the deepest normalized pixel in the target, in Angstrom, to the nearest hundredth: 6718.79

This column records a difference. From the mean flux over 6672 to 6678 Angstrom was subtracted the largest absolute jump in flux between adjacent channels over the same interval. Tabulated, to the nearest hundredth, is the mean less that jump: 0.57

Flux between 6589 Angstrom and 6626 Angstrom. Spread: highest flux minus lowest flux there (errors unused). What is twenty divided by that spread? 51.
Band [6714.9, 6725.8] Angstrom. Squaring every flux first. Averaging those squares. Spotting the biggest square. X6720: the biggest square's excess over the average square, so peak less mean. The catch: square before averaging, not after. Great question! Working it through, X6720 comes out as 0.32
